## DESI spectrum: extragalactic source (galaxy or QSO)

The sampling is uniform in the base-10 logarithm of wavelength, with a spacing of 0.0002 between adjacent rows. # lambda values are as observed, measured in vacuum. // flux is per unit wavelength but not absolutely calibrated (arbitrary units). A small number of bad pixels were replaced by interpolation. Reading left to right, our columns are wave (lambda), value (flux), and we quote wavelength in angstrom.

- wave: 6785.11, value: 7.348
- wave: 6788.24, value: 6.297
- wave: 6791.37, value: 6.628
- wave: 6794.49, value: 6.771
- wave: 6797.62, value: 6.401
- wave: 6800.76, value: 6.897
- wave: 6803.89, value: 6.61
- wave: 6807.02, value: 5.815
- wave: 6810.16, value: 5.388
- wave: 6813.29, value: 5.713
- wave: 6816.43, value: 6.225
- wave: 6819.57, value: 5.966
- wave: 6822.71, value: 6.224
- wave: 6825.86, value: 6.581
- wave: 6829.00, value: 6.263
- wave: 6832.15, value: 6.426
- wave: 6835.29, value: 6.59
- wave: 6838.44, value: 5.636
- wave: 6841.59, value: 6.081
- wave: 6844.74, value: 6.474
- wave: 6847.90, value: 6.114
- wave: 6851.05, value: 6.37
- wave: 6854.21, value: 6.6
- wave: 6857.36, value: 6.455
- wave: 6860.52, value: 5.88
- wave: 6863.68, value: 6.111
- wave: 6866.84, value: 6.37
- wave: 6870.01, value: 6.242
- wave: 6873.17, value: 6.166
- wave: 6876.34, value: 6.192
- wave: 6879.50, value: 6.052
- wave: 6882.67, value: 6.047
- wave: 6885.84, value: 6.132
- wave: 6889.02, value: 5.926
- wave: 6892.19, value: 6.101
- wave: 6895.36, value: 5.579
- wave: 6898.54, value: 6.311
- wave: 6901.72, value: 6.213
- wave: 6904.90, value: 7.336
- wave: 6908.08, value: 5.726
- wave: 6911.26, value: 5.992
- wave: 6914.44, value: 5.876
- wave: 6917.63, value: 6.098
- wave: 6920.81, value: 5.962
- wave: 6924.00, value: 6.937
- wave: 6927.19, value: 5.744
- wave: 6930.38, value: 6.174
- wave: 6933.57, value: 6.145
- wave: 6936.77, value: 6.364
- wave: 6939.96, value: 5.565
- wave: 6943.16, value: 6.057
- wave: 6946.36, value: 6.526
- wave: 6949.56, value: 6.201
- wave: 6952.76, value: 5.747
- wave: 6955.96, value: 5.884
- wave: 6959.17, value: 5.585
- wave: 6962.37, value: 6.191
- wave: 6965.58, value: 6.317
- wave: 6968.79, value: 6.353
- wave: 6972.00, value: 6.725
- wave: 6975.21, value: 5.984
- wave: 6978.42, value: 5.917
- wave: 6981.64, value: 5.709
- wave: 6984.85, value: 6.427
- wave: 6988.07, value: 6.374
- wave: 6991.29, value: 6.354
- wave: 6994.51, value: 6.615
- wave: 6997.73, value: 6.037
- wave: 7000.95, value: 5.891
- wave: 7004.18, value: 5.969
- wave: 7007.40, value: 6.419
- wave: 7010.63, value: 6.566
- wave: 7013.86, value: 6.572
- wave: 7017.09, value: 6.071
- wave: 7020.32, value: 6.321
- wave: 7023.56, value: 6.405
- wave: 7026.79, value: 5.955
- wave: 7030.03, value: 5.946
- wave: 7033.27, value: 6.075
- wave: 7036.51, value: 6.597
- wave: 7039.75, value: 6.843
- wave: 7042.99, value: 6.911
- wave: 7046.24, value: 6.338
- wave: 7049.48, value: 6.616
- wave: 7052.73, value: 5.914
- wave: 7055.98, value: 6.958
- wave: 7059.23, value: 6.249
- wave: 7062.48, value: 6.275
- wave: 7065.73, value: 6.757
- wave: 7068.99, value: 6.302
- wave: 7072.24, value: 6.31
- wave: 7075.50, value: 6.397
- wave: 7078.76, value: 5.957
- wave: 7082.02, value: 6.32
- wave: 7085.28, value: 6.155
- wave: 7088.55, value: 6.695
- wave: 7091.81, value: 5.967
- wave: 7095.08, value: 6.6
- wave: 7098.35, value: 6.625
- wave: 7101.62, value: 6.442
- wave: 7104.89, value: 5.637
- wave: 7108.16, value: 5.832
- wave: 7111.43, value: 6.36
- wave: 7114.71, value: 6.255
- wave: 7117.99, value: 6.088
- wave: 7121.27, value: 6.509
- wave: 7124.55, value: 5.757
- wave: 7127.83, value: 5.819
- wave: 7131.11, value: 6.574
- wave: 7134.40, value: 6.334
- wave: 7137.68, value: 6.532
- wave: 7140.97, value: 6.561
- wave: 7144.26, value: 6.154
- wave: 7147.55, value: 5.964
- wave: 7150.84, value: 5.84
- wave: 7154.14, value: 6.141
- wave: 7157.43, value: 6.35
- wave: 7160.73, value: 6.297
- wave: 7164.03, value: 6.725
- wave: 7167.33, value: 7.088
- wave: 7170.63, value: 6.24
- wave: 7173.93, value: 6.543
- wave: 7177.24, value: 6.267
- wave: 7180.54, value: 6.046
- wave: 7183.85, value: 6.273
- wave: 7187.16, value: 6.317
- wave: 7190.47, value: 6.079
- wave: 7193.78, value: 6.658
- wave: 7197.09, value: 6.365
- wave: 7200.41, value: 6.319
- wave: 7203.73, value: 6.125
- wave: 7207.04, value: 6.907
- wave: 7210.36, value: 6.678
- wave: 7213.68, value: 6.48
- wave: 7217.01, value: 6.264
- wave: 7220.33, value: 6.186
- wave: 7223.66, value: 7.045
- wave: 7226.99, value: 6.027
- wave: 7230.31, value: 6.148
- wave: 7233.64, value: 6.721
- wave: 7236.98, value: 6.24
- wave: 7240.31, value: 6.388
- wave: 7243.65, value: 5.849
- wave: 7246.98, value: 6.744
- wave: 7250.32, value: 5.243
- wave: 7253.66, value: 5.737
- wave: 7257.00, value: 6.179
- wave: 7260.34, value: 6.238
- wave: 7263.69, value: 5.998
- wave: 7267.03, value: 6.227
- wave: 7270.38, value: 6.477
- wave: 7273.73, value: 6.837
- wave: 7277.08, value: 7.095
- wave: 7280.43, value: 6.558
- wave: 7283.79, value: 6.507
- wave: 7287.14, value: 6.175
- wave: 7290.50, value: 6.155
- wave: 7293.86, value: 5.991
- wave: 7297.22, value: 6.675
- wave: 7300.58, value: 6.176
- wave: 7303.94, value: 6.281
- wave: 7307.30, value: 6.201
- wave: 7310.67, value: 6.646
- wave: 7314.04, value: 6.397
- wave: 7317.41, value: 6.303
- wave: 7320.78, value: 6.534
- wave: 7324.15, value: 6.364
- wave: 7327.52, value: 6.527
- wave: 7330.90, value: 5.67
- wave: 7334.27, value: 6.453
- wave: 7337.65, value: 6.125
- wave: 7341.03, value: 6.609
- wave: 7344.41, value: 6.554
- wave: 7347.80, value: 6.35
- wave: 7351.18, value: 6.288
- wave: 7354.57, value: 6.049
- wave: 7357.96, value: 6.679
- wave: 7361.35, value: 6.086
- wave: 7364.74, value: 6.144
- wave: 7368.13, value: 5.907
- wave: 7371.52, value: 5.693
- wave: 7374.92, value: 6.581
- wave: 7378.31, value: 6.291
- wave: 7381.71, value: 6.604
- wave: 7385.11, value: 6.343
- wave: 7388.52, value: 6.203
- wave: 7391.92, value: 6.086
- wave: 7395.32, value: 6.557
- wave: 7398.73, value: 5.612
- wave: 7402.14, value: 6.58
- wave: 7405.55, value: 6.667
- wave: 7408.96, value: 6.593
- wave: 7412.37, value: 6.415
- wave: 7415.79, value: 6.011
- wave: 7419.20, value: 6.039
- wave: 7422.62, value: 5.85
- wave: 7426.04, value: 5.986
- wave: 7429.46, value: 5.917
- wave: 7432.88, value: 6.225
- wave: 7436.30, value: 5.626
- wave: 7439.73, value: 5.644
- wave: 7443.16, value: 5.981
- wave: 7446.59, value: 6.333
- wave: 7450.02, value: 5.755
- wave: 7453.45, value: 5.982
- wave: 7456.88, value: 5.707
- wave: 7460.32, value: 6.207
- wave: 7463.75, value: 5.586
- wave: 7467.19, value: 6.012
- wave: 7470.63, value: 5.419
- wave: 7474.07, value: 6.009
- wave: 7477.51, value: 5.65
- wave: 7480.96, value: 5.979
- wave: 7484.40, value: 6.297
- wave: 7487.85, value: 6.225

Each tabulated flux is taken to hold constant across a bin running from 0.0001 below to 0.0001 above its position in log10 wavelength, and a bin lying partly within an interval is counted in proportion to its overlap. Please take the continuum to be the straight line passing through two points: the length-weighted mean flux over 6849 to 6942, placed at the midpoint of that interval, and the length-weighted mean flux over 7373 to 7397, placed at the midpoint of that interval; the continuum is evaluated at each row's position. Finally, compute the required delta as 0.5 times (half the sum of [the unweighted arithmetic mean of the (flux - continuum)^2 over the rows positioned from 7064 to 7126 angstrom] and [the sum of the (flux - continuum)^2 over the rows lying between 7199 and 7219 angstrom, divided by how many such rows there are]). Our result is 0.049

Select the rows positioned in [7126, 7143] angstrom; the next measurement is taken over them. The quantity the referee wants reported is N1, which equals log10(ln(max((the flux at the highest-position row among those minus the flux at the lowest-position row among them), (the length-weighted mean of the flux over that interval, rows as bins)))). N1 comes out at 0.267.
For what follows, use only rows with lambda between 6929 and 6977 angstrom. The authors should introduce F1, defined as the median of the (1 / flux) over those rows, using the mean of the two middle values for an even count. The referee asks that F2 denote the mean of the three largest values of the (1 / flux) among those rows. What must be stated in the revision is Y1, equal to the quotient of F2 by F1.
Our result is 1.10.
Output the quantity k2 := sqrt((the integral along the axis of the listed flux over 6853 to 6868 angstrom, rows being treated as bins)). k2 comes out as 9.7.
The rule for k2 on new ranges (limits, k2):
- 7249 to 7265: 9.7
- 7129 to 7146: 10.4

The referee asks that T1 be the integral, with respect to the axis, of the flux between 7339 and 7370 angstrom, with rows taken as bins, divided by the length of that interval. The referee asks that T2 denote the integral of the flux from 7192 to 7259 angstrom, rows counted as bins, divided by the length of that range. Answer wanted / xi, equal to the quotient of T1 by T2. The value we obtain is 1.00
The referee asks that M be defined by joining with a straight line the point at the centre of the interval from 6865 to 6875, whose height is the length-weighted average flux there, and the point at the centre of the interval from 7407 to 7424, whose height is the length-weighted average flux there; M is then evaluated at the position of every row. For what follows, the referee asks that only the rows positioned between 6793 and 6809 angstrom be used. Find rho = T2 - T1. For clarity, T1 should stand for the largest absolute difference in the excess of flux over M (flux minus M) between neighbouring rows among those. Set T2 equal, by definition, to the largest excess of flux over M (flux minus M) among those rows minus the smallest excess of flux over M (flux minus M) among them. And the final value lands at 0.29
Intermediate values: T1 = 0.79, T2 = 1.08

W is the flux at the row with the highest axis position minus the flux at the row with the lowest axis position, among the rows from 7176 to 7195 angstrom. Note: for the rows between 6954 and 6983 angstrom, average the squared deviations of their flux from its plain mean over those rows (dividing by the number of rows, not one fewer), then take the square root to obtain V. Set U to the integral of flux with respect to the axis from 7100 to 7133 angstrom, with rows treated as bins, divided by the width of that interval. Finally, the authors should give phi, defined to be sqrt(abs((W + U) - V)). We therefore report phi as 2.49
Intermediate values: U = 6.13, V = 0.34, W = 0.4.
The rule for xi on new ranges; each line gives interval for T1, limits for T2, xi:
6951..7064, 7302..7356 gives 0.99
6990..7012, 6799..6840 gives 1.01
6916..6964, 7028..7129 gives 0.96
